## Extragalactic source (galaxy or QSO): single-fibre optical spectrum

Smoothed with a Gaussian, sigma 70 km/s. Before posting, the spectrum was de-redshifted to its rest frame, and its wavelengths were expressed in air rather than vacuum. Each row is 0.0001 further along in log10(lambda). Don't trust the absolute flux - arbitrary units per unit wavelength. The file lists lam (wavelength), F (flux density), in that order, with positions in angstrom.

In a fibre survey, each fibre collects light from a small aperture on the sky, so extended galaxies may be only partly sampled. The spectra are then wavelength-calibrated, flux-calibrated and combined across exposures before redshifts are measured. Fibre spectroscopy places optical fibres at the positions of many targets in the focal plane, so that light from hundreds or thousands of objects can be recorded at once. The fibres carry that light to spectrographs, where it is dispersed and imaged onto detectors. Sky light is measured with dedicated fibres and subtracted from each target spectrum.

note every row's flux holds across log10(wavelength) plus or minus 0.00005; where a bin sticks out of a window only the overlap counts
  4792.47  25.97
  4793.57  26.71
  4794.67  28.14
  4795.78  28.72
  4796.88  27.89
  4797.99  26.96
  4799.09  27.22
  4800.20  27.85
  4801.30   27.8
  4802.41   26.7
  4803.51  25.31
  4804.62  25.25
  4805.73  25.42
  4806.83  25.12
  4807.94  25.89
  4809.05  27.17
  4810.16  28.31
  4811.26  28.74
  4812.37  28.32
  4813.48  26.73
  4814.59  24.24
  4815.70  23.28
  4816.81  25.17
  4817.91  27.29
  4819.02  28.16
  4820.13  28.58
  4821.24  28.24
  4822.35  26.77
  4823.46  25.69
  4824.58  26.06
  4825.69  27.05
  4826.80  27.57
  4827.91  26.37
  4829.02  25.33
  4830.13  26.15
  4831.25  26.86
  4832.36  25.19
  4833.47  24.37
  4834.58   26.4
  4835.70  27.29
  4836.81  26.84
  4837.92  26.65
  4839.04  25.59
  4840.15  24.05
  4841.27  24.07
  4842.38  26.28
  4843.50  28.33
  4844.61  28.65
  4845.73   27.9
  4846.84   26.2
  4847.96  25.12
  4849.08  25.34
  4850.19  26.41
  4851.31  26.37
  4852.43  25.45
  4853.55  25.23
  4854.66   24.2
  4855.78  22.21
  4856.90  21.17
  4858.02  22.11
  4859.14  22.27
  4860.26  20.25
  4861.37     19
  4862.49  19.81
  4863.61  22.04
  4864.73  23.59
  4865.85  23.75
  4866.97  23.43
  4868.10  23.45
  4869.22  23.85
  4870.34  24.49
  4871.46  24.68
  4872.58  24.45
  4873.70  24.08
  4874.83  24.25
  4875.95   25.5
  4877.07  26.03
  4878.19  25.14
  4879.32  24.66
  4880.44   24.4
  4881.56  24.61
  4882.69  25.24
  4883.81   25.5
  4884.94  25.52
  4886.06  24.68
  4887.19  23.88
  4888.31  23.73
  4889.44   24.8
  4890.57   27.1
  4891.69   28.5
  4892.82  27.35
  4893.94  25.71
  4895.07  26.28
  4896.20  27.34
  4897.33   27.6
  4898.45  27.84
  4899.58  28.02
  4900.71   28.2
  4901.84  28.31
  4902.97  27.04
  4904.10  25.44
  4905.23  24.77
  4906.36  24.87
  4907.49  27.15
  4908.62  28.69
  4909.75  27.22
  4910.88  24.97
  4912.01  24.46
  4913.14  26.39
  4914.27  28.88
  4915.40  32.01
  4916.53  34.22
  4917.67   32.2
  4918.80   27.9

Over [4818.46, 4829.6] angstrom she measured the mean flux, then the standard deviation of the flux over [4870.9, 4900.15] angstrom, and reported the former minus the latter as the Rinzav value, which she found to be 25.6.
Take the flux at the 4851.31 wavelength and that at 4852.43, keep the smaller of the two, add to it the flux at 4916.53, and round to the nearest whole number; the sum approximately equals 60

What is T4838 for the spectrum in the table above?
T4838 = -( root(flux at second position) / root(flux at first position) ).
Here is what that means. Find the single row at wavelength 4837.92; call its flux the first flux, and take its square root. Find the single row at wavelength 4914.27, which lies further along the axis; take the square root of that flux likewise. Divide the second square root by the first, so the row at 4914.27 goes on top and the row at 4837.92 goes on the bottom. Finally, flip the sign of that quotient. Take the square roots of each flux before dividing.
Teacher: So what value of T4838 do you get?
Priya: -1.04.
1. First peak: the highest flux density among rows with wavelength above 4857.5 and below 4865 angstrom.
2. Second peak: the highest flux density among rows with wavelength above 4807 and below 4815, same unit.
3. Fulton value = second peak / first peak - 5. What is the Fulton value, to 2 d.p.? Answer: -3.78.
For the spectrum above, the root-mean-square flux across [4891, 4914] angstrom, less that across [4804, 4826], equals 0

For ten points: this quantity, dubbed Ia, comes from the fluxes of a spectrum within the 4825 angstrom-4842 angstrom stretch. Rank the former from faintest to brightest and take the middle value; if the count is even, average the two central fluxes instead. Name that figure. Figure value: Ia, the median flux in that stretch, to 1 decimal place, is 26.4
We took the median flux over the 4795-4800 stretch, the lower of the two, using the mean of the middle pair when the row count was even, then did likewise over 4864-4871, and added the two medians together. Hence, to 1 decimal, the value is 51.2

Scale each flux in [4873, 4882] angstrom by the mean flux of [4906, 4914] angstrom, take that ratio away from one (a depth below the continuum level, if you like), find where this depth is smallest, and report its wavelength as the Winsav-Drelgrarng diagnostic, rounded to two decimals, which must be 4877.07 angstrom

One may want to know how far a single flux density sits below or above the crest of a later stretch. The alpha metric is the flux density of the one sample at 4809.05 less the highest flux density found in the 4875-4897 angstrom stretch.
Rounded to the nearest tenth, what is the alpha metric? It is -1.3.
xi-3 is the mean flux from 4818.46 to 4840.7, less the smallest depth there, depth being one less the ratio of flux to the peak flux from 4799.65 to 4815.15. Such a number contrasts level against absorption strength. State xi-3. 26.45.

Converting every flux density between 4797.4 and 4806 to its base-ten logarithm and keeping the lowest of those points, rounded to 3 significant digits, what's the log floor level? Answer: 1.40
